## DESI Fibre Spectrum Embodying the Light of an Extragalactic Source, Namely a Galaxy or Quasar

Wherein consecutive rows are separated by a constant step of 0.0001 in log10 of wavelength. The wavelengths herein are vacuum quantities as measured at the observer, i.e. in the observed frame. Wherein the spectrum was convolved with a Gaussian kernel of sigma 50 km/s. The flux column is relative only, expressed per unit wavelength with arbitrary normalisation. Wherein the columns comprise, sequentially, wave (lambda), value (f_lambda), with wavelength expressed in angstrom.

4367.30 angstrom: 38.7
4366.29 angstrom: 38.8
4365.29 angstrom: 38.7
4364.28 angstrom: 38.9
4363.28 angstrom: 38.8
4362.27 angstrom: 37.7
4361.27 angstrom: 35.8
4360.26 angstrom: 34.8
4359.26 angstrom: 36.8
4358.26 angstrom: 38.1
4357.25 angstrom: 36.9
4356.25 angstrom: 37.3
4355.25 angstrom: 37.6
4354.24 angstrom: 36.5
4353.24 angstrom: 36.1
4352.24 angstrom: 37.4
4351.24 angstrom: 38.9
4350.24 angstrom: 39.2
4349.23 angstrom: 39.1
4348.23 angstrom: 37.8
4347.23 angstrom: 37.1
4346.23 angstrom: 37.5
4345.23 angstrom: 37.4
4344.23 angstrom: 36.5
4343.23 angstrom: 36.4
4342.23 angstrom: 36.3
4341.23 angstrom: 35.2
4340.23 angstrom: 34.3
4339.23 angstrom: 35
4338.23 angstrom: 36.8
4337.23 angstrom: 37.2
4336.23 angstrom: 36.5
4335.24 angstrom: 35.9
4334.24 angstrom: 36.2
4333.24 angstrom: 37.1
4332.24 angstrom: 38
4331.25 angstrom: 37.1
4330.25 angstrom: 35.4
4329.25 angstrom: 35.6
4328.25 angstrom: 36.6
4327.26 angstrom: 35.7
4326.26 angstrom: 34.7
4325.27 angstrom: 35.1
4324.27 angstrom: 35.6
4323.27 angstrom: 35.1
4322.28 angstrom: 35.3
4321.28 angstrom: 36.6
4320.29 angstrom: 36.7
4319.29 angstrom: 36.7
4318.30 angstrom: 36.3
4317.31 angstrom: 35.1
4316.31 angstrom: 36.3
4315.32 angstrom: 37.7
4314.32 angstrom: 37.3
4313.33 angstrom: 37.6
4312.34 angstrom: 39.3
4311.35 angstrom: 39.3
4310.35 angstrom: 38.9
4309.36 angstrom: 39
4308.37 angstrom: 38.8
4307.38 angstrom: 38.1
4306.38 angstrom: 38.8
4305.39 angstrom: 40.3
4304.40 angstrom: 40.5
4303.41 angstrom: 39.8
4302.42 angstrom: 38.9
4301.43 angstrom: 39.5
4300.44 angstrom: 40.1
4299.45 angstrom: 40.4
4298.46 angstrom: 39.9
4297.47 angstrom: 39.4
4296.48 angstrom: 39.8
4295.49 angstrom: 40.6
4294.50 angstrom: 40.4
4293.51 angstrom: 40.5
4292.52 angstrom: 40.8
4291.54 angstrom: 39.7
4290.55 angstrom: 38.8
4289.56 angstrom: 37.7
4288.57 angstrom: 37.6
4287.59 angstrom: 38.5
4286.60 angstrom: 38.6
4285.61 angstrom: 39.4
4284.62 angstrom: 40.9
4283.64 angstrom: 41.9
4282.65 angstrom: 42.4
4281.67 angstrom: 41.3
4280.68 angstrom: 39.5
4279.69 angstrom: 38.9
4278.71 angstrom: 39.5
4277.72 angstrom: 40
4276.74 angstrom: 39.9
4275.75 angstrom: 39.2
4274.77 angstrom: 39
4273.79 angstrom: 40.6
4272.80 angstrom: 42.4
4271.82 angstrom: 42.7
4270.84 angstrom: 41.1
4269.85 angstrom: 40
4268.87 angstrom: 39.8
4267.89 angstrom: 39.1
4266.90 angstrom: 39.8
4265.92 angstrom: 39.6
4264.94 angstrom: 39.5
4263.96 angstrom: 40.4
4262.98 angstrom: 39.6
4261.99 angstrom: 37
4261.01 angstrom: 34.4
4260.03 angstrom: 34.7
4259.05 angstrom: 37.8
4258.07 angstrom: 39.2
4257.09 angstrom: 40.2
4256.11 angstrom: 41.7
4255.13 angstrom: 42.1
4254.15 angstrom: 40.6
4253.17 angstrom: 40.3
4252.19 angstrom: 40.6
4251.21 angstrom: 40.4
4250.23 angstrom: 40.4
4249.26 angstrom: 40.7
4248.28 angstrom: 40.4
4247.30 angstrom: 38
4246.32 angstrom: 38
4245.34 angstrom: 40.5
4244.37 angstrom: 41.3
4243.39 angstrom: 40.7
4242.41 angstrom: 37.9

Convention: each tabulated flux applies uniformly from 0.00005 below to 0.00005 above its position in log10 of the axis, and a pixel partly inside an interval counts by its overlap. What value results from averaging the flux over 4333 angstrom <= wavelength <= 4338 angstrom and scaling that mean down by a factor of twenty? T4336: 1.83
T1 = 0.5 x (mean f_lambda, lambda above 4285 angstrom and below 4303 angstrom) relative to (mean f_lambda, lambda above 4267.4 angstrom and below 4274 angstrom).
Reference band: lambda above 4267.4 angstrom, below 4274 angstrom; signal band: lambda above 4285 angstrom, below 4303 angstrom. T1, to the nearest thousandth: 0.484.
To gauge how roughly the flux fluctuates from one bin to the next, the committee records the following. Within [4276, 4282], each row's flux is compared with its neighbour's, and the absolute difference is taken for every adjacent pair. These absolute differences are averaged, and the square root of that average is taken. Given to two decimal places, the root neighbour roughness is 0.85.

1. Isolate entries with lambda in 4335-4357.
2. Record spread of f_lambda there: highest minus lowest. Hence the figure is 4.9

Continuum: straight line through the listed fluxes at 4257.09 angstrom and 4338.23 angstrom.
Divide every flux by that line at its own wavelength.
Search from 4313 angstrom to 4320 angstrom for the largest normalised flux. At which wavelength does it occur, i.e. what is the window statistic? 4315.32 angstrom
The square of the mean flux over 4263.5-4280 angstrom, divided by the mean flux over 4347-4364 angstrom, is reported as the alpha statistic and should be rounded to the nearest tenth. 43.0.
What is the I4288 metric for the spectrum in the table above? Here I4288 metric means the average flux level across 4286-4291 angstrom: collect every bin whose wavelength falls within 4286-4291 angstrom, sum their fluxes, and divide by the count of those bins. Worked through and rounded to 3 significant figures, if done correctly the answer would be 38.2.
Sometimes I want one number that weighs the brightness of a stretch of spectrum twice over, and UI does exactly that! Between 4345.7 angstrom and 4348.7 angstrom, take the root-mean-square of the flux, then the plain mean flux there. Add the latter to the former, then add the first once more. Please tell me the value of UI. 112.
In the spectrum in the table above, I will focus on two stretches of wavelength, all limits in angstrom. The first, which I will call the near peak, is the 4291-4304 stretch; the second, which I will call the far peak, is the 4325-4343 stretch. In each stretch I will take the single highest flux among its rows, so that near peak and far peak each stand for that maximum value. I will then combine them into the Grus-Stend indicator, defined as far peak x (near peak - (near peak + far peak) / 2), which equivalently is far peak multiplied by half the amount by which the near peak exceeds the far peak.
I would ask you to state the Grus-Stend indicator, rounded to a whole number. 53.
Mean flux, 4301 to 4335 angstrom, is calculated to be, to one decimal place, 37.3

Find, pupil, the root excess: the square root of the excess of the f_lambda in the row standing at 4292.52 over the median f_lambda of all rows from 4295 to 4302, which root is 0.95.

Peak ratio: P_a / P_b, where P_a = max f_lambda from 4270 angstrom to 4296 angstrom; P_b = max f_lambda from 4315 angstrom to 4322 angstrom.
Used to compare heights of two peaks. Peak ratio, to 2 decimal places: 1.13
